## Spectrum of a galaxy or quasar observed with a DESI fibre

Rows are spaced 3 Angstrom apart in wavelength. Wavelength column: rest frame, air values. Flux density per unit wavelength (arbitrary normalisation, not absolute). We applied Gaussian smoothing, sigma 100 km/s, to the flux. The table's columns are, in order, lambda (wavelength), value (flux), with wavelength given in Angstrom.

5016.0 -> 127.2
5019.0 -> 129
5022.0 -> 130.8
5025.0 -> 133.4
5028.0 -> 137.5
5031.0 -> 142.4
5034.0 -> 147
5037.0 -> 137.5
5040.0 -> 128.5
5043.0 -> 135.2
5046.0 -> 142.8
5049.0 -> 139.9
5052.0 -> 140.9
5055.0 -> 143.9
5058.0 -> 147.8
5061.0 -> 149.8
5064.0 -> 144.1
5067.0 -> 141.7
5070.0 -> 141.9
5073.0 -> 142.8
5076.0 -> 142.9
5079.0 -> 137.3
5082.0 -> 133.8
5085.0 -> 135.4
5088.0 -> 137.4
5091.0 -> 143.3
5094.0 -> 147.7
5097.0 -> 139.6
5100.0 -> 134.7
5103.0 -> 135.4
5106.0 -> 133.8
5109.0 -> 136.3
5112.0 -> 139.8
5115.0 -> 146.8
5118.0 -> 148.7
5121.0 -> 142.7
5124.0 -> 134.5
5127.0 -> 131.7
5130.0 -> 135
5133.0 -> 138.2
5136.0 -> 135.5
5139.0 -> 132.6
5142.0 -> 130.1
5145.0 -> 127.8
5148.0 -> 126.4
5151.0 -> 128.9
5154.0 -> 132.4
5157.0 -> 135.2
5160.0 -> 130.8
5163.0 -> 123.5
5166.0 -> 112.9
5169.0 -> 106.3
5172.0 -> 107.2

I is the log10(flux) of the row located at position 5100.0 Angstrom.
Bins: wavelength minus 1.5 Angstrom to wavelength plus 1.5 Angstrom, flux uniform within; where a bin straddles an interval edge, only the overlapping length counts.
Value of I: 2.13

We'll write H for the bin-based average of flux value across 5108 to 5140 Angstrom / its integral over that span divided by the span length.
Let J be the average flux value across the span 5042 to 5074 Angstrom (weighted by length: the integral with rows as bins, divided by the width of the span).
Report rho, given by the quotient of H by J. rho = 0.97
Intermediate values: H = 138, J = 143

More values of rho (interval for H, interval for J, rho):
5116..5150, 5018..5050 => 0.99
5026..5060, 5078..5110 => 1.02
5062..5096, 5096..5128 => 1.02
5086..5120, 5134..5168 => 1.09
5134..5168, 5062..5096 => 0.91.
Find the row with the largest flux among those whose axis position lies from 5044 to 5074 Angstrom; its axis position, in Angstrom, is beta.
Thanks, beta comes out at 5061.0 Angstrom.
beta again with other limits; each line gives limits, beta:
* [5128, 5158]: 5133.0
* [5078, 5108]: 5094.0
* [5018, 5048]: 5034.0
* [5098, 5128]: 5118.0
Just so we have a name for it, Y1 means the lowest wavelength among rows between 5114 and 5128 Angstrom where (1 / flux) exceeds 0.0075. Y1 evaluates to 5127.0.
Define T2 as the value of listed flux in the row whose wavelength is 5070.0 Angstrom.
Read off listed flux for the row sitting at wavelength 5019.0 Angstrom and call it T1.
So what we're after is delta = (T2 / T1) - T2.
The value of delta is -141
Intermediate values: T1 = 129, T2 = 141.9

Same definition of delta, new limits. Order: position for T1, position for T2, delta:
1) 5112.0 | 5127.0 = -131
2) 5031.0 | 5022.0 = -130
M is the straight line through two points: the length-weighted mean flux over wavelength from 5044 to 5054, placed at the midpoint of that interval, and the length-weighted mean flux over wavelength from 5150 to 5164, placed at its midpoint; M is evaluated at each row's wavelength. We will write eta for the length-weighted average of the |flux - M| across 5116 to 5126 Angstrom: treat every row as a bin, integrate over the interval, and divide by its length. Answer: 7.89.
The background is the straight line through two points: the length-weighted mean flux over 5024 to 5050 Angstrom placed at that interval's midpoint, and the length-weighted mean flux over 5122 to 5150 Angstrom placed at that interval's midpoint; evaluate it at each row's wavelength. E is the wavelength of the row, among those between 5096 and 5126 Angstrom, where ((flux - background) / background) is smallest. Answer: 5106.0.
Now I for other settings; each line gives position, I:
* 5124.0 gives 2.13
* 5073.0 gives 2.15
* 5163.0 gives 2.09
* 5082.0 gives 2.13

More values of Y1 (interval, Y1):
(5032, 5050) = 5040.0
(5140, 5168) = 5142.0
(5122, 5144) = 5127.0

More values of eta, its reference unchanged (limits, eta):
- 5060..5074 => 4.63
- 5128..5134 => 3.35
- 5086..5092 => 2.93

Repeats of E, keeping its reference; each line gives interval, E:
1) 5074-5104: 5082.0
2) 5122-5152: 5148.0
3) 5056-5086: 5082.0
